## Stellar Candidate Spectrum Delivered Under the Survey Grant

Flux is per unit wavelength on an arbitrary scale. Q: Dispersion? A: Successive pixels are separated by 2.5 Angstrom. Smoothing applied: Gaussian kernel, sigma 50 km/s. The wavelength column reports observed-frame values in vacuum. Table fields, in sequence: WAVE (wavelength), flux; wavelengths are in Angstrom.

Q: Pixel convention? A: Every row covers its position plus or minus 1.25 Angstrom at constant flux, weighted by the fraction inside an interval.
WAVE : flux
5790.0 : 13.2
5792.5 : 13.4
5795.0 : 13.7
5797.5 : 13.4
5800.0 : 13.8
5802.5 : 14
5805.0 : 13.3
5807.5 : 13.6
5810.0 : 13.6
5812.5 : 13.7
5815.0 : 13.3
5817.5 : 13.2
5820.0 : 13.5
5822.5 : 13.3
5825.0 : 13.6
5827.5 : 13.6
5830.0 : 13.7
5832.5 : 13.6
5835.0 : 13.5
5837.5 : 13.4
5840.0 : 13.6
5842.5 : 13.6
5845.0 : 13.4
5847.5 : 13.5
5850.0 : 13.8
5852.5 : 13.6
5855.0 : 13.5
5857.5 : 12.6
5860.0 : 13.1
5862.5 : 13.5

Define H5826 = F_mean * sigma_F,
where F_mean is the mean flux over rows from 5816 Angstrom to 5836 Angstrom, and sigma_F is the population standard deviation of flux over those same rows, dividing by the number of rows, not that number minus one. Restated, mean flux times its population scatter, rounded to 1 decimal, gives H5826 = 2.1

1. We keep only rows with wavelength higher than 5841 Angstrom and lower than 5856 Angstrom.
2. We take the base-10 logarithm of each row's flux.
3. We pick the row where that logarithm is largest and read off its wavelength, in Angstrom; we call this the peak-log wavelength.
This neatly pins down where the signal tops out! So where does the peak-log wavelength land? 5850.0 Angstrom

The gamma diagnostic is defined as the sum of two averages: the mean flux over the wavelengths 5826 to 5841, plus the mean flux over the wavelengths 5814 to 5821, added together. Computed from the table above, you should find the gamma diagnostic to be 26.90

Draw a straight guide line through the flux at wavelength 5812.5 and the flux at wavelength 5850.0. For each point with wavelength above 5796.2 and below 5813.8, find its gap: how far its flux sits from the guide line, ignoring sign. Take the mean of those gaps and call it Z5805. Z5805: 0.18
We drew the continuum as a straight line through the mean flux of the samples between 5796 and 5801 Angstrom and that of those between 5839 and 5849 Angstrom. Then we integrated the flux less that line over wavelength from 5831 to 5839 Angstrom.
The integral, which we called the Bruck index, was -0.3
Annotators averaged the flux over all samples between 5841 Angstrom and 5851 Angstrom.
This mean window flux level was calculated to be 13.6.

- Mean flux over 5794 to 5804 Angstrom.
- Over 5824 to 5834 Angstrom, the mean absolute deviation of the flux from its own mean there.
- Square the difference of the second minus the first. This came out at 187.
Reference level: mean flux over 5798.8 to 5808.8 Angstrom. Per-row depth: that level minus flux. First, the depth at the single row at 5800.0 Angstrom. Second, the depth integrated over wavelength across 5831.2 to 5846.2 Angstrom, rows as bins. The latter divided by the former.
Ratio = -19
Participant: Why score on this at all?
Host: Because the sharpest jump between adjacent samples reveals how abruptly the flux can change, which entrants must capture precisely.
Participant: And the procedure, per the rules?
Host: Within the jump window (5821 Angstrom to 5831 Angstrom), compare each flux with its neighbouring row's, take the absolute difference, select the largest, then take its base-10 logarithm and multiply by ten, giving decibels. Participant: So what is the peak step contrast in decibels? -5.2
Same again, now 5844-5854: -5.2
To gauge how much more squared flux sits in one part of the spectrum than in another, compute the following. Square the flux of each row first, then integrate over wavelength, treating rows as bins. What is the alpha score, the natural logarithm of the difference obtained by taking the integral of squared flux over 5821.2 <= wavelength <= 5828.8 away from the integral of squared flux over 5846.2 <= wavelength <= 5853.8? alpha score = 3.3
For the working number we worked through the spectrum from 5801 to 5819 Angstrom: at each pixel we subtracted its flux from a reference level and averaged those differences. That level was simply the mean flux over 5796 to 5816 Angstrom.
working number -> 0.06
